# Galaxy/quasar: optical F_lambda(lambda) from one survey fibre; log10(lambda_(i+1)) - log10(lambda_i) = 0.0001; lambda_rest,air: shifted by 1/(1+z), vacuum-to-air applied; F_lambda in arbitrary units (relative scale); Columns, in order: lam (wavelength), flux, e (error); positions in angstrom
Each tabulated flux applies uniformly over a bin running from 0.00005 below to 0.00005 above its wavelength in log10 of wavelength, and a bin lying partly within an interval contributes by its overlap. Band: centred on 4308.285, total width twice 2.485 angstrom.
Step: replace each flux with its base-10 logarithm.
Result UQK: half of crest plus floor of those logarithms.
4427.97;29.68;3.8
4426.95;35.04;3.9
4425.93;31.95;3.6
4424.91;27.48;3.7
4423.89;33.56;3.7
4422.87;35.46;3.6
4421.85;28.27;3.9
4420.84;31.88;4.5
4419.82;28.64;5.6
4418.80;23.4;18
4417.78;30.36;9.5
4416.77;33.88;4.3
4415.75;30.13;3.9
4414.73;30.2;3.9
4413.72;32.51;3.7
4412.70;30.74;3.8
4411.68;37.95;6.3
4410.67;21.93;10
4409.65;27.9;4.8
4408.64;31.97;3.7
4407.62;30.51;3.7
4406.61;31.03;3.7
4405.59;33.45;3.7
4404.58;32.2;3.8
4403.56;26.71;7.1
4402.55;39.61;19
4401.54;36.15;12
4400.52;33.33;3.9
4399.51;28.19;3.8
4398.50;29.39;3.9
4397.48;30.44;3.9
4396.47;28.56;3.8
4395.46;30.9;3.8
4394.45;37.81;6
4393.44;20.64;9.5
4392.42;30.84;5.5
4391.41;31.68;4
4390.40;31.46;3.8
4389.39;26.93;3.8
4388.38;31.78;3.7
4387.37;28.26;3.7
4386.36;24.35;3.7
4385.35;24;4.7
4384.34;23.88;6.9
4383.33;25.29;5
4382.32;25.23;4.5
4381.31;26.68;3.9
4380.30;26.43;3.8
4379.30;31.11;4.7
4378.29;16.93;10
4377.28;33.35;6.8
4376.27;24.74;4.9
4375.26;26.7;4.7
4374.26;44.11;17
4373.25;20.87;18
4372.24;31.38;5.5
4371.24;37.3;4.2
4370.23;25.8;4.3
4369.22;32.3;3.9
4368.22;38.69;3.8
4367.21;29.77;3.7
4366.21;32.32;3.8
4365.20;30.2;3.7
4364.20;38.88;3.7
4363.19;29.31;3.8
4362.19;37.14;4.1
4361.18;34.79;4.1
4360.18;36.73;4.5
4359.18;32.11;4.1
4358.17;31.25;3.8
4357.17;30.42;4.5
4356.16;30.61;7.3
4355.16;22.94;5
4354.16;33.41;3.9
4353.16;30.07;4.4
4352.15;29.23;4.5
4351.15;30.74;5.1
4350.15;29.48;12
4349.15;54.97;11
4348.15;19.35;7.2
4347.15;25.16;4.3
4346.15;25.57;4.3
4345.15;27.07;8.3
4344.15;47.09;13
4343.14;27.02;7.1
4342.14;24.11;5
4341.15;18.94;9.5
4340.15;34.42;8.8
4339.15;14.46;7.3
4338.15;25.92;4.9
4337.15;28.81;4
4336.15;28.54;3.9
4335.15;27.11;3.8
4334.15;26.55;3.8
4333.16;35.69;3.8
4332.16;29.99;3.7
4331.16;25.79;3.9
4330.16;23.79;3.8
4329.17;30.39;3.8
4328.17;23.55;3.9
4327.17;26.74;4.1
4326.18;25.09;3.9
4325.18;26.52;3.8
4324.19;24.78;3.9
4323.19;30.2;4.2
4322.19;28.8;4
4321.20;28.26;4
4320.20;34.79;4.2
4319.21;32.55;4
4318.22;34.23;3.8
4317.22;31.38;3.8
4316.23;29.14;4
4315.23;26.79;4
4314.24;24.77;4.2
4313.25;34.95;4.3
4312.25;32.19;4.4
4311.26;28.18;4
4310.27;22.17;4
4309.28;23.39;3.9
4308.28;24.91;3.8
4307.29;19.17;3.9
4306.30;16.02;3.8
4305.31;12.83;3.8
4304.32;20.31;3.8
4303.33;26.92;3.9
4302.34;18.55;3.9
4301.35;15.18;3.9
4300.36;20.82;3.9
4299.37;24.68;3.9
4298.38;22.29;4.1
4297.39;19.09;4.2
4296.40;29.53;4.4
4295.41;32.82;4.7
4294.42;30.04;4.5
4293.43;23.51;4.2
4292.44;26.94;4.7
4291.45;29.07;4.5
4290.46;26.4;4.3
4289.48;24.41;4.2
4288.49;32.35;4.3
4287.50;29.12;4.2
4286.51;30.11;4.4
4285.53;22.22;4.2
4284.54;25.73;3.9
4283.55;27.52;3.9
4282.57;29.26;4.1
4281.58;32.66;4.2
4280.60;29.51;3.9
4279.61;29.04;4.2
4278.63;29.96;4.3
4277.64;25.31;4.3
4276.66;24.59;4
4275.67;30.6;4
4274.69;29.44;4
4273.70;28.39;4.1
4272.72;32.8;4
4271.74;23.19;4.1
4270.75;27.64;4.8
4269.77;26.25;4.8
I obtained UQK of 1.30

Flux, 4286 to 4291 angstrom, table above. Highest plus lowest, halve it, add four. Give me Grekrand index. 32.4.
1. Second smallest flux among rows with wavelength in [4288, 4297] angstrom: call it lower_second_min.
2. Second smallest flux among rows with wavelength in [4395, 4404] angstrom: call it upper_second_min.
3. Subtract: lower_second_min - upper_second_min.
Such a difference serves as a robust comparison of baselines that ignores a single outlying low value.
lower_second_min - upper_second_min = -3.8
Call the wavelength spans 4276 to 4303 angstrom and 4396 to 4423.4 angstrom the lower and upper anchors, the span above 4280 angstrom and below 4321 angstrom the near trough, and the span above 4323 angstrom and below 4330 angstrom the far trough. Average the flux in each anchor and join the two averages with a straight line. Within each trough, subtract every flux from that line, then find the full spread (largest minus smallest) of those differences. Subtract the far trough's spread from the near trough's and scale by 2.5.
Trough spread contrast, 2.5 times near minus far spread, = 37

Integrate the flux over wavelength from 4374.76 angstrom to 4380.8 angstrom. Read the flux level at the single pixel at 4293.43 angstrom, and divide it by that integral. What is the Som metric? 0.146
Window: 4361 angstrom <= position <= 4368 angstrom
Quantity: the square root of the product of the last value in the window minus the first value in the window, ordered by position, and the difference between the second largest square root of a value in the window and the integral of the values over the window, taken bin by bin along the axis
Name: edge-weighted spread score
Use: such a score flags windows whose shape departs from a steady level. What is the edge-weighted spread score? 33.8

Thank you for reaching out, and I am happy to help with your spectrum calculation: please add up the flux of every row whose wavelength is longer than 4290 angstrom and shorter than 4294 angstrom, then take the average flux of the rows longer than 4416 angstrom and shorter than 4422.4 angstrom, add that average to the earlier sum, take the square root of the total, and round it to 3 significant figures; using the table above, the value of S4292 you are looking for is 11.6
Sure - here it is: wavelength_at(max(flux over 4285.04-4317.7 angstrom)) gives 4313.25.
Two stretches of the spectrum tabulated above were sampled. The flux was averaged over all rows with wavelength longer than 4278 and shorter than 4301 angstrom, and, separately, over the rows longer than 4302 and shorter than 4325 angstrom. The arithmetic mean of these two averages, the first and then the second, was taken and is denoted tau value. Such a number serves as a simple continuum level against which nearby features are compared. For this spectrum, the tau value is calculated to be 26.8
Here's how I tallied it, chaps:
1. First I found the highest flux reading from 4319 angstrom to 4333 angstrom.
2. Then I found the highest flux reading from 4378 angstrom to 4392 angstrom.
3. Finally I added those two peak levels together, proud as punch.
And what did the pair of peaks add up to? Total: 67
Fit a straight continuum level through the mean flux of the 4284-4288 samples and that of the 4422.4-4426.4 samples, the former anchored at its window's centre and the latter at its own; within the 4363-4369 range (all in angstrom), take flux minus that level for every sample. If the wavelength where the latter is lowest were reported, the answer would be 4363.19 angstrom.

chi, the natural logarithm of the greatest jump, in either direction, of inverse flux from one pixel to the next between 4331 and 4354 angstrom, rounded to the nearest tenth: -3.2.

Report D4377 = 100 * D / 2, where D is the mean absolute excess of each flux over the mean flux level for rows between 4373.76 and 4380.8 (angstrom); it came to 306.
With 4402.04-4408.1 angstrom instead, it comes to 143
